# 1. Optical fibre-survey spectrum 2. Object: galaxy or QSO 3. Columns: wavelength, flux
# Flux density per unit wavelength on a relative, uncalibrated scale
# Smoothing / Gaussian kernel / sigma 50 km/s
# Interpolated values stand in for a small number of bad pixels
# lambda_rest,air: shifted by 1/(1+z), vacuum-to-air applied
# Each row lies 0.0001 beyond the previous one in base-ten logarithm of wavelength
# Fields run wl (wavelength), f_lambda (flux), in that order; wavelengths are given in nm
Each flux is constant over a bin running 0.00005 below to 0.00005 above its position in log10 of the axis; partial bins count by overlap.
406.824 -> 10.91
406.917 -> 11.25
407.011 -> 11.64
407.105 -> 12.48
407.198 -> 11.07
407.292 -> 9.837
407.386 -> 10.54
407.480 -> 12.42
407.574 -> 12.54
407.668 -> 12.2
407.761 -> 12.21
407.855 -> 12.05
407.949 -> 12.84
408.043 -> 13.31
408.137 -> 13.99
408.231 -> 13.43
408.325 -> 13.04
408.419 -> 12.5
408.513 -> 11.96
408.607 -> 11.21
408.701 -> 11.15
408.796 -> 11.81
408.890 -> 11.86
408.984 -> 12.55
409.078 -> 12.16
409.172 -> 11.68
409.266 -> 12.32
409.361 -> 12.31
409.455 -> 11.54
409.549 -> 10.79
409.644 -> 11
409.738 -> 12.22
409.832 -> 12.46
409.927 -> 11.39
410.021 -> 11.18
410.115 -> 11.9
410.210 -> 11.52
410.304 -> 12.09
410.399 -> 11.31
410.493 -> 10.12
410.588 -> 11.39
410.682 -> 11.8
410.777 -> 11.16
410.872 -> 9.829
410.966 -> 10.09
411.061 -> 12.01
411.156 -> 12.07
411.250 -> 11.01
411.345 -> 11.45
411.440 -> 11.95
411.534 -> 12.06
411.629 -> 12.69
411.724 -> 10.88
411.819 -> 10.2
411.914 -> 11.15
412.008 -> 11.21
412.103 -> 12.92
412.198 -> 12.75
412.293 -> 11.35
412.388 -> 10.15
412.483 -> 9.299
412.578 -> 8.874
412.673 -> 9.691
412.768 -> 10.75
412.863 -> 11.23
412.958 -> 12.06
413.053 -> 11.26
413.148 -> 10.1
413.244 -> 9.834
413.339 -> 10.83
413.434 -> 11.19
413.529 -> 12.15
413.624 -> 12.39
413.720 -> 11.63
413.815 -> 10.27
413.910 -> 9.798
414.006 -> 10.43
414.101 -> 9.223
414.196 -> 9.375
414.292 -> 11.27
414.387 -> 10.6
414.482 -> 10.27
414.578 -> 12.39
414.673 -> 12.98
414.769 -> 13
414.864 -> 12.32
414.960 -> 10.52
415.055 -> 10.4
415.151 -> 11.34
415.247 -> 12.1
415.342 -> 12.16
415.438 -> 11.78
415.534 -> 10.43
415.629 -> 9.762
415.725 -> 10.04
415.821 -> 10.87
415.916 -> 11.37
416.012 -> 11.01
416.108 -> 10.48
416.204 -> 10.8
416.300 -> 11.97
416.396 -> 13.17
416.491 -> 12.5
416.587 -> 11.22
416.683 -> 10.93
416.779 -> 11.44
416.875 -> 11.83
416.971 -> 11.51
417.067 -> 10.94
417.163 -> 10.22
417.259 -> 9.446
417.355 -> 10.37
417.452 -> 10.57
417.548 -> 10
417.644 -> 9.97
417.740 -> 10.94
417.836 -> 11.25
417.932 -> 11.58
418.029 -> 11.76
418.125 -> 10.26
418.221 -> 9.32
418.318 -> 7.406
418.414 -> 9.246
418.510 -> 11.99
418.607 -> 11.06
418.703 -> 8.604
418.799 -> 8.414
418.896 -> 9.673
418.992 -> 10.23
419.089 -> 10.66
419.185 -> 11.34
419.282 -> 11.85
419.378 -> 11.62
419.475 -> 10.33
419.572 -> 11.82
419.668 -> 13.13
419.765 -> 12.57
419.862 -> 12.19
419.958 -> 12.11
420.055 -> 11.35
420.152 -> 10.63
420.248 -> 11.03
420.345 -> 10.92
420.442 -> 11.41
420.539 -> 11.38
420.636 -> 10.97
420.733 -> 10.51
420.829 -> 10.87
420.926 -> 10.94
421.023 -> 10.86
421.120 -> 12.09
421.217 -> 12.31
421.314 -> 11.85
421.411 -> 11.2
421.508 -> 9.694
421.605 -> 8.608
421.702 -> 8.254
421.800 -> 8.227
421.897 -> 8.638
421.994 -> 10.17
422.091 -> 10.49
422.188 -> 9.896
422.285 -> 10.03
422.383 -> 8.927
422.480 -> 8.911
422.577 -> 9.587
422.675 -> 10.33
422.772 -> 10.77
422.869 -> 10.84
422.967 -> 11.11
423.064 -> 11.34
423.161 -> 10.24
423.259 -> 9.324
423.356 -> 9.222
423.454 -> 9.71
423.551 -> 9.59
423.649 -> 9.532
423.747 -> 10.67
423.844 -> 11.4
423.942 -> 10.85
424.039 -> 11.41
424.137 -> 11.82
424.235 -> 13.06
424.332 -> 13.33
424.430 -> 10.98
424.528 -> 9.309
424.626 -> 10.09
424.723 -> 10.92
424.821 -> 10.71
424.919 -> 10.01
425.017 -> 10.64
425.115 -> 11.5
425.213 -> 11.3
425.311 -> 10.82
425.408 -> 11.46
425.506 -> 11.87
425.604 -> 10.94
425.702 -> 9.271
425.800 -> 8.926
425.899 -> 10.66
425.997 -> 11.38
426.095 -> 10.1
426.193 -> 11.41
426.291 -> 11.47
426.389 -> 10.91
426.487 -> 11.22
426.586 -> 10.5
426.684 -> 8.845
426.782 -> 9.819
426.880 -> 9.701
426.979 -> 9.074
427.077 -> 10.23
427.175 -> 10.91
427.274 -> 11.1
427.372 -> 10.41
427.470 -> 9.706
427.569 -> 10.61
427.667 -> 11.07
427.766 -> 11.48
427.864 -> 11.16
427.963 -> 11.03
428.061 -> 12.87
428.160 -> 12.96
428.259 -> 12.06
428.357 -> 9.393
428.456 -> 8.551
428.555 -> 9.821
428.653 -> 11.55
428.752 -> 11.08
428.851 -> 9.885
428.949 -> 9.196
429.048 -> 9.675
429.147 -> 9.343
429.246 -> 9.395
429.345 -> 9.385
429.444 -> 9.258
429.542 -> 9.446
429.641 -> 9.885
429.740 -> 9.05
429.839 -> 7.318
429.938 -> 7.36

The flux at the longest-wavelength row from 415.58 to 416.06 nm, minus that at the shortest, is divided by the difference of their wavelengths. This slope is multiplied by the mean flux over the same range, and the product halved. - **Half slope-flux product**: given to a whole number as 17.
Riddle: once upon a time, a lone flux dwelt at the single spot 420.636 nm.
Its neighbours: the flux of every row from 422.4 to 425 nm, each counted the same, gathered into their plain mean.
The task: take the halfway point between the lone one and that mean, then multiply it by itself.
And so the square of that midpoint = 116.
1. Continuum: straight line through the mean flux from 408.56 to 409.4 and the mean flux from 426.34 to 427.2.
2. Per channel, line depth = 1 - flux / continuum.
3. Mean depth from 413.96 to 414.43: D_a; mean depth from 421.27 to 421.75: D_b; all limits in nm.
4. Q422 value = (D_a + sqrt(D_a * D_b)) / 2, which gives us 0.095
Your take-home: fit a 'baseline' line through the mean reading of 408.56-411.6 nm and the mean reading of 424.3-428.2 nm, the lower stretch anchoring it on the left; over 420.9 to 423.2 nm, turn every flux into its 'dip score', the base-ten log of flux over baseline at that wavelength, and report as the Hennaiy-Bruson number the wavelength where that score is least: 421.800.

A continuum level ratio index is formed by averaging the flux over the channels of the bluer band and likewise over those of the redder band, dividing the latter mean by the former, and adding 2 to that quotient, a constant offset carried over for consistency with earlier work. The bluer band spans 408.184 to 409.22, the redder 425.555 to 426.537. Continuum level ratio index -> 2.88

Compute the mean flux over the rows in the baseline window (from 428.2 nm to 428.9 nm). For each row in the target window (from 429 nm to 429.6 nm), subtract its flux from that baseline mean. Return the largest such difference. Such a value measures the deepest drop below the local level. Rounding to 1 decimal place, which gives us 1.1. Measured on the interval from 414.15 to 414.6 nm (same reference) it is 1.0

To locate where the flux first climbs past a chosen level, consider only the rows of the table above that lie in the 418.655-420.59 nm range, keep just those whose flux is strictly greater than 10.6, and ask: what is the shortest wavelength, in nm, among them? 419.089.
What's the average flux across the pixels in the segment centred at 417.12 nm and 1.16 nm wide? 10.7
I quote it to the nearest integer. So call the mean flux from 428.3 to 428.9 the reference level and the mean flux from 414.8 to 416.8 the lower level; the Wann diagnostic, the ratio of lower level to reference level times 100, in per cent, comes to 112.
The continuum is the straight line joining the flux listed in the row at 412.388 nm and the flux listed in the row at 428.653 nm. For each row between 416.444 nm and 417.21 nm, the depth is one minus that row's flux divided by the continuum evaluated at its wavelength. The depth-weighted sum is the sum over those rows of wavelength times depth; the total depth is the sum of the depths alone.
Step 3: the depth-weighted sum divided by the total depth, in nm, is 416.71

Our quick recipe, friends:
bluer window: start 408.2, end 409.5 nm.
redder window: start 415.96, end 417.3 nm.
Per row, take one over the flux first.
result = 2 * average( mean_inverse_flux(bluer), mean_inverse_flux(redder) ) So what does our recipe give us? 0.172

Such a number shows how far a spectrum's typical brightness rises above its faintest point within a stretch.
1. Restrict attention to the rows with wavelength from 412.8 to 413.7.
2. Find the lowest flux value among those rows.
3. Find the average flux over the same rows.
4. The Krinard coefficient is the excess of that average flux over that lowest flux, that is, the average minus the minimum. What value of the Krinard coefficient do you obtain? 1.39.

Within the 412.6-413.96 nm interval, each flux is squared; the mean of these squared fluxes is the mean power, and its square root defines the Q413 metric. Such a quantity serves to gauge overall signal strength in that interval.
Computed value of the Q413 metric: 11.0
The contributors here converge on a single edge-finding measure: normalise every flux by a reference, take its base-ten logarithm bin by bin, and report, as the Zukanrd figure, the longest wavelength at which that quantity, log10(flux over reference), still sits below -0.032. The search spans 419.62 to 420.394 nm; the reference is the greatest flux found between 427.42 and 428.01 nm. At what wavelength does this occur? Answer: 420.152 nm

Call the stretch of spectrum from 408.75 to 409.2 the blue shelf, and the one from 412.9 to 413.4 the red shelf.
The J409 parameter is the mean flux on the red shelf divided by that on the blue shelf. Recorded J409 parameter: 0.90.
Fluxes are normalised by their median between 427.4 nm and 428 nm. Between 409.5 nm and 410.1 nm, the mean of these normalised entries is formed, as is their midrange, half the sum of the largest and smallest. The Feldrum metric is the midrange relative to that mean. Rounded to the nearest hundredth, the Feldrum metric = 1.01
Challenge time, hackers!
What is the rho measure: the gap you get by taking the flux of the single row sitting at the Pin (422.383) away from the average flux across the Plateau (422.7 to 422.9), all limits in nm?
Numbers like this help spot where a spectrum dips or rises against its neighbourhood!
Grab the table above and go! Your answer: 1.9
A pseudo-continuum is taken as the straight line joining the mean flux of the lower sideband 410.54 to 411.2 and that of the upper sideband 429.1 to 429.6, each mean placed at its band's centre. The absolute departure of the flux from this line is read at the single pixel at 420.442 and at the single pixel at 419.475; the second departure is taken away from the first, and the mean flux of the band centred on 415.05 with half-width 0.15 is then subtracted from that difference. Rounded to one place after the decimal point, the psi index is -9.6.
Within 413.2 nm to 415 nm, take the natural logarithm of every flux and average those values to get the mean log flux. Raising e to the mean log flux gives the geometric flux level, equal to 11.0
